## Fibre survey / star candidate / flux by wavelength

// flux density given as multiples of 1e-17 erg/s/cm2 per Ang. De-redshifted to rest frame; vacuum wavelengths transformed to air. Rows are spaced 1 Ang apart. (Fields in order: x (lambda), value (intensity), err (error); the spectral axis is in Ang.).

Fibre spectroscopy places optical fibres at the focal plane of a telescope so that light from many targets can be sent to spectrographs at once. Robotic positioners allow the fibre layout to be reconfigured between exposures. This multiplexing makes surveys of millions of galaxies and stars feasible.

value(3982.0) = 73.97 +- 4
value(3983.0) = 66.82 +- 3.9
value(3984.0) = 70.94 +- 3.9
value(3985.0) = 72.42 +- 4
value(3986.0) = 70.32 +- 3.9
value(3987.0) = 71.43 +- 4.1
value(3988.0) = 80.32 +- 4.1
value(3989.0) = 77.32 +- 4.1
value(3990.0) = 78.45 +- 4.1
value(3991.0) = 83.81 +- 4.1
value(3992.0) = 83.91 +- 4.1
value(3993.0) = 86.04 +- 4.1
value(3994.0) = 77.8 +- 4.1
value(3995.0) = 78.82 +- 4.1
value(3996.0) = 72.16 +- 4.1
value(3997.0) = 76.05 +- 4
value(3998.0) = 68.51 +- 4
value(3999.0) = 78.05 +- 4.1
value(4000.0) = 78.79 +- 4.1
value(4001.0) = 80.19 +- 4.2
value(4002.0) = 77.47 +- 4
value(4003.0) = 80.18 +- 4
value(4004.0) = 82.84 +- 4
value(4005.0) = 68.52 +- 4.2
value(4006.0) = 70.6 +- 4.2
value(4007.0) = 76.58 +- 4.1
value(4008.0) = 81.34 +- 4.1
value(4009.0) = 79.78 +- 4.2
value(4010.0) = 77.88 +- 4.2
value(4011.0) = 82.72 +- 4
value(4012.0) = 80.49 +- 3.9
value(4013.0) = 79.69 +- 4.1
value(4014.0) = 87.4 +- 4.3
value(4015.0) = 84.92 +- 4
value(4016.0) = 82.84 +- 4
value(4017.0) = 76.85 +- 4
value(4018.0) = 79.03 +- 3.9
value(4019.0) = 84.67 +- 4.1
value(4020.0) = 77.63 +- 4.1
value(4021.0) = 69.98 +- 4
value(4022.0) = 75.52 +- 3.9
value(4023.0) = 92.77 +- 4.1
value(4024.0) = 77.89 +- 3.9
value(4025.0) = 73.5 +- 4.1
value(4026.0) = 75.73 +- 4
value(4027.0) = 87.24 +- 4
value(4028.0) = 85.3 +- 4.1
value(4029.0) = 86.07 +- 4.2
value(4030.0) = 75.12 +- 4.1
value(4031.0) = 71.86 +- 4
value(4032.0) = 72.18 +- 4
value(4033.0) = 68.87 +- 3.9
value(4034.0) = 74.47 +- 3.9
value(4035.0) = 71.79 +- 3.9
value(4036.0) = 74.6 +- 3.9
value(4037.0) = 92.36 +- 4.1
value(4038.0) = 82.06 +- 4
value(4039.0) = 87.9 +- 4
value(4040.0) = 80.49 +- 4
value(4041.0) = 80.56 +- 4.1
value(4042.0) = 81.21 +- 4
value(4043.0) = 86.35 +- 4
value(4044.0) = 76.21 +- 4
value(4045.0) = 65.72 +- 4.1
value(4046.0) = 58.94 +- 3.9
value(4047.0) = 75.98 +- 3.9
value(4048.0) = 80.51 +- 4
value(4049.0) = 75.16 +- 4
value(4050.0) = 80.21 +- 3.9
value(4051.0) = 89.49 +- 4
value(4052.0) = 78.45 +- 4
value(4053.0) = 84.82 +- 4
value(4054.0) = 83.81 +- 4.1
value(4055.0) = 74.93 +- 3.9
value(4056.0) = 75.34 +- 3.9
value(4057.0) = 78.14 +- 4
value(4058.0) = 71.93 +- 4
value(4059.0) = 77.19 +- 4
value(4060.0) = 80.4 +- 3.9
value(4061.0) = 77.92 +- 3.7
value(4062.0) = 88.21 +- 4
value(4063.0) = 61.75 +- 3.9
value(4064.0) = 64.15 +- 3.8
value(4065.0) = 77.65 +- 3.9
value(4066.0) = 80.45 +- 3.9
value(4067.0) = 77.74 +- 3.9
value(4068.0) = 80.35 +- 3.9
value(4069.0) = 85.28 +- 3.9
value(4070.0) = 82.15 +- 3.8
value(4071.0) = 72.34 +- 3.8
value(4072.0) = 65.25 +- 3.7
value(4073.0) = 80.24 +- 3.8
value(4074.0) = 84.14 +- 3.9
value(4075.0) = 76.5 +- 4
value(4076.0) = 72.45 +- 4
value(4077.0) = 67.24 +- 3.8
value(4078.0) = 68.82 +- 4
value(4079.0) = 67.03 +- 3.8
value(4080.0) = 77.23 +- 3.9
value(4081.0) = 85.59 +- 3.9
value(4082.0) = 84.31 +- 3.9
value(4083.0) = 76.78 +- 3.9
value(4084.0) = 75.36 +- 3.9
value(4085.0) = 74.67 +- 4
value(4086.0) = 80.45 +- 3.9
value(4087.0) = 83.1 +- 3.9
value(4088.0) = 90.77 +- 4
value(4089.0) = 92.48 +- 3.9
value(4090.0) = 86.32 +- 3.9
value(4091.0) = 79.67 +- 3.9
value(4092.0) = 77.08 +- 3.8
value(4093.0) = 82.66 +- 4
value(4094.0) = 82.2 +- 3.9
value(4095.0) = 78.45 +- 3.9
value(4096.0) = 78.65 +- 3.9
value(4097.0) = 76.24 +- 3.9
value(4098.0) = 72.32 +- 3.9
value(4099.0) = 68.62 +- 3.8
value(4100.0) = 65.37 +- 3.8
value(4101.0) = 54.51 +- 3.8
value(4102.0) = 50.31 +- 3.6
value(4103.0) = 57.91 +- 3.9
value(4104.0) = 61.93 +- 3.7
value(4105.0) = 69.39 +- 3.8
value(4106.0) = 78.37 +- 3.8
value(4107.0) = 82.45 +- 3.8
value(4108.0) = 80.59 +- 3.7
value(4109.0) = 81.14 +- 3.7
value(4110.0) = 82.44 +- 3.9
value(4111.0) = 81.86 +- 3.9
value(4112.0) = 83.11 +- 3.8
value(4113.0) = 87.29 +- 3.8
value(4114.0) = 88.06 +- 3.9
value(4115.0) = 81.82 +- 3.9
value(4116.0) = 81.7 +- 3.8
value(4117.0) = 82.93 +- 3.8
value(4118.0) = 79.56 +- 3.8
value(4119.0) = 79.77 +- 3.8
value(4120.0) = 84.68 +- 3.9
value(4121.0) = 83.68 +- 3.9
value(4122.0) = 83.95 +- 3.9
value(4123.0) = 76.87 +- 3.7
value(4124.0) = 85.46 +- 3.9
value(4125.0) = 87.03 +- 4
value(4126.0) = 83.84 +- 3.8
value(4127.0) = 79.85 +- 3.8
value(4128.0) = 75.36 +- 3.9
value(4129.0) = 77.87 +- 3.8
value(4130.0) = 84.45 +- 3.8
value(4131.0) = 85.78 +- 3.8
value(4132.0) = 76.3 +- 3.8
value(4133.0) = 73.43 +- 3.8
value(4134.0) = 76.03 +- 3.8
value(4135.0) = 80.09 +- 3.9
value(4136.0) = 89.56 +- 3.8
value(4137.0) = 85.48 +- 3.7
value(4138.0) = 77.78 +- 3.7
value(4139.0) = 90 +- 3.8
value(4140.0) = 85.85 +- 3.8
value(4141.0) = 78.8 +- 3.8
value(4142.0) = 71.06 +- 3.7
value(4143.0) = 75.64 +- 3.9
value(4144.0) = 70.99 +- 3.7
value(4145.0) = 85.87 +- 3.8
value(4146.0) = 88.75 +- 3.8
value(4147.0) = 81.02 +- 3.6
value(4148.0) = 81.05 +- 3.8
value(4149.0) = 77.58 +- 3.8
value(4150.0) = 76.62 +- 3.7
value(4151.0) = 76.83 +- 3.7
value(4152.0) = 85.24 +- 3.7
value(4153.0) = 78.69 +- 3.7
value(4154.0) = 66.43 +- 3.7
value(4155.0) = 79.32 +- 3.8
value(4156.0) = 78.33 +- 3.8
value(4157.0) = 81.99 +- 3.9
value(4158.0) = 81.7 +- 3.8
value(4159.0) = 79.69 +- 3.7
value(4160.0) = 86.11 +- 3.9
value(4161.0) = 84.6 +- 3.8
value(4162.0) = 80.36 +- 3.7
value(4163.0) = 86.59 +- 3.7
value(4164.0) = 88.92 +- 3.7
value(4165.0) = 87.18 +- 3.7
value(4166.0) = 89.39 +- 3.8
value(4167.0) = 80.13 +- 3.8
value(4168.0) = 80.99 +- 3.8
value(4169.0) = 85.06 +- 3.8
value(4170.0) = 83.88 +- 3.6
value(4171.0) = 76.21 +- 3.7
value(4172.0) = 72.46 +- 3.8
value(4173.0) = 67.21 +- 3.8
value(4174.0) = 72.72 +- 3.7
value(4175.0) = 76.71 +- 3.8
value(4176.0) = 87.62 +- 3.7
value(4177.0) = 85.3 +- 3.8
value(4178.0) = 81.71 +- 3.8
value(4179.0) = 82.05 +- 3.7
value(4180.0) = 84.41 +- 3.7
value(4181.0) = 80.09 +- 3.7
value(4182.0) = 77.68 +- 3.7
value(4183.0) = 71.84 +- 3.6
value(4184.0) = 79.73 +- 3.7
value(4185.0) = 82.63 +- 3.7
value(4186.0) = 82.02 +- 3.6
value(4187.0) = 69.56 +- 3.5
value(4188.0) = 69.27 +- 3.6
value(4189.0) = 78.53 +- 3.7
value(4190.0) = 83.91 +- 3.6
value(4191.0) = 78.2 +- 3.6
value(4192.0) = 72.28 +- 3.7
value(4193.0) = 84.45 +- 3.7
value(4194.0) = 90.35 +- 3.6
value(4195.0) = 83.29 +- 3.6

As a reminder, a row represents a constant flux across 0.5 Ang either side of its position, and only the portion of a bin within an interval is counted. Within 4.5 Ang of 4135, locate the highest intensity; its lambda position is 4139.0 Ang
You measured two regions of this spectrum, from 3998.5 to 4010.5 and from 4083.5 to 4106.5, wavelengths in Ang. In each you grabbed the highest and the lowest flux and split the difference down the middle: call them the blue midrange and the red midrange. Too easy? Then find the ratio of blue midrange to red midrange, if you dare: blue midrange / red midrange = 1.06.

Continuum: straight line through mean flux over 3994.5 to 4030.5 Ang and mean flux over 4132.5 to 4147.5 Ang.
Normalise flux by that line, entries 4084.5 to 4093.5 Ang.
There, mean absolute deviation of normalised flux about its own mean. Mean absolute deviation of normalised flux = 0.06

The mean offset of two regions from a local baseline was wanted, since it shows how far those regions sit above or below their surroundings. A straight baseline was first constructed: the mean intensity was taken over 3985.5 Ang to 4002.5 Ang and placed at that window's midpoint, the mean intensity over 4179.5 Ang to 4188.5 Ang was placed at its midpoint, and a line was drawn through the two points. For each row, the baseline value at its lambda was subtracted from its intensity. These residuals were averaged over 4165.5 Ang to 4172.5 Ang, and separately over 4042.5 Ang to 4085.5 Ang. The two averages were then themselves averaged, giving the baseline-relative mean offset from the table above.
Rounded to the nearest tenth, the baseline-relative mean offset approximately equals 1.4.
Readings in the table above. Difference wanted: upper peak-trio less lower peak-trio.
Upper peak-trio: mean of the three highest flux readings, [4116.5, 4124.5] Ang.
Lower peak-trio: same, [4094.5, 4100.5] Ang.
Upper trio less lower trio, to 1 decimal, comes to 6.9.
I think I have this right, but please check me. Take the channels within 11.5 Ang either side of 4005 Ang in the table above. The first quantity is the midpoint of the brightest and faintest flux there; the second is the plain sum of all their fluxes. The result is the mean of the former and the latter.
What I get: 941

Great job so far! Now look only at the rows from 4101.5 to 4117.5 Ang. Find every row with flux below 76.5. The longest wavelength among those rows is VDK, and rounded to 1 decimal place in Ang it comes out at 4105.0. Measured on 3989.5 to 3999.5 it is 3998.0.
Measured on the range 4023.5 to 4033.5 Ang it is 4033.0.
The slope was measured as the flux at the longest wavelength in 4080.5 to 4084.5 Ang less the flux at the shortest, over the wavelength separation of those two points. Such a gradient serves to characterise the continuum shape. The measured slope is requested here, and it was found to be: -3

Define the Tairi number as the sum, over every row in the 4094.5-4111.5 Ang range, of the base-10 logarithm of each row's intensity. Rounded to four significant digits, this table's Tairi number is 31.47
